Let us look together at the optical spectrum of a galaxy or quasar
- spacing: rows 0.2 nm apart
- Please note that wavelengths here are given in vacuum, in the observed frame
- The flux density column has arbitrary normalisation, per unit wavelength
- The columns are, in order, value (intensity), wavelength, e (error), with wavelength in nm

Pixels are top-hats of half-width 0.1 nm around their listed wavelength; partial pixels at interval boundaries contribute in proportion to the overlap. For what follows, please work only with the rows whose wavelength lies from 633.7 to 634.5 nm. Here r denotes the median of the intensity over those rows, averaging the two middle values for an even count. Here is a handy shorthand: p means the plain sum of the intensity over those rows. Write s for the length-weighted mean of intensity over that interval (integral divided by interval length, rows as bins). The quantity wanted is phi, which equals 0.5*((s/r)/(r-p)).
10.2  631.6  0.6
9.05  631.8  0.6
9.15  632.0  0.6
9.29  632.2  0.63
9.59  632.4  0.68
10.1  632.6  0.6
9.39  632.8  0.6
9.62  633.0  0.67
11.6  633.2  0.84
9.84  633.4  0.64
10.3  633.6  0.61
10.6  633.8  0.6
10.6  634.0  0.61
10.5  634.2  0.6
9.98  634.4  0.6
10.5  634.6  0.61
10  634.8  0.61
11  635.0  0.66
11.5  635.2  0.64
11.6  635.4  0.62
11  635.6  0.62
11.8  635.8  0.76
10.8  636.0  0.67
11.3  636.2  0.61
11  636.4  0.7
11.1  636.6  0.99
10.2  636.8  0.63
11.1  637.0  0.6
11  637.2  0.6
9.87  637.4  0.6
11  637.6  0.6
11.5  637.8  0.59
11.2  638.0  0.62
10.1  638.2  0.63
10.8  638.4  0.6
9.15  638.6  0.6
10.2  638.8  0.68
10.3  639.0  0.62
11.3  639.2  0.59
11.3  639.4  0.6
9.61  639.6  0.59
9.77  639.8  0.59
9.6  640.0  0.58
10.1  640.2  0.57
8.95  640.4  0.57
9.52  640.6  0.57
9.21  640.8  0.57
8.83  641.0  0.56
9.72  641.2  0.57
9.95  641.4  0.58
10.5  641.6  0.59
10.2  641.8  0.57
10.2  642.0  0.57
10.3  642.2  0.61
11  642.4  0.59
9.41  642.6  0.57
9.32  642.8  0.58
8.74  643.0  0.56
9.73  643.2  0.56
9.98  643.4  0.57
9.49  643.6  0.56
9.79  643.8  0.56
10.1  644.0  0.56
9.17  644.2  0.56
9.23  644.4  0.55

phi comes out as -0.016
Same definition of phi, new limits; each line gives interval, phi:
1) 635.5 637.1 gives -0.006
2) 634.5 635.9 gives -0.008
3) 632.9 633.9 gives -0.012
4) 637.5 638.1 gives -0.022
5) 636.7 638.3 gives -0.007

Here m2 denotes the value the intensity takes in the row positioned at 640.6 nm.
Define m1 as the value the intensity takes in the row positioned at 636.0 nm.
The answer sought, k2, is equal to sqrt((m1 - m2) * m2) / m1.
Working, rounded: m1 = 10.8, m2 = 9.52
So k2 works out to 0.32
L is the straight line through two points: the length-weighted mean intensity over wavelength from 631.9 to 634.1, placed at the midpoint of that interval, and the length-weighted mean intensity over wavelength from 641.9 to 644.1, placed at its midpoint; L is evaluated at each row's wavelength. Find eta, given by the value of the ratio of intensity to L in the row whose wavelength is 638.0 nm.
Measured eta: 1.13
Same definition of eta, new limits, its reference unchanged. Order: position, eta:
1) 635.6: 1.10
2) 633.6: 1.03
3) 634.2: 1.05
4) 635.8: 1.19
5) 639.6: 0.97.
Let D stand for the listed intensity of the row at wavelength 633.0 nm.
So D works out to 9.62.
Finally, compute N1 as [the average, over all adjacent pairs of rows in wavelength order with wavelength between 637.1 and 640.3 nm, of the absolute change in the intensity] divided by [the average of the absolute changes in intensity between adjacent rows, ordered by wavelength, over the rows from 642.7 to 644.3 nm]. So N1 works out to 1.4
